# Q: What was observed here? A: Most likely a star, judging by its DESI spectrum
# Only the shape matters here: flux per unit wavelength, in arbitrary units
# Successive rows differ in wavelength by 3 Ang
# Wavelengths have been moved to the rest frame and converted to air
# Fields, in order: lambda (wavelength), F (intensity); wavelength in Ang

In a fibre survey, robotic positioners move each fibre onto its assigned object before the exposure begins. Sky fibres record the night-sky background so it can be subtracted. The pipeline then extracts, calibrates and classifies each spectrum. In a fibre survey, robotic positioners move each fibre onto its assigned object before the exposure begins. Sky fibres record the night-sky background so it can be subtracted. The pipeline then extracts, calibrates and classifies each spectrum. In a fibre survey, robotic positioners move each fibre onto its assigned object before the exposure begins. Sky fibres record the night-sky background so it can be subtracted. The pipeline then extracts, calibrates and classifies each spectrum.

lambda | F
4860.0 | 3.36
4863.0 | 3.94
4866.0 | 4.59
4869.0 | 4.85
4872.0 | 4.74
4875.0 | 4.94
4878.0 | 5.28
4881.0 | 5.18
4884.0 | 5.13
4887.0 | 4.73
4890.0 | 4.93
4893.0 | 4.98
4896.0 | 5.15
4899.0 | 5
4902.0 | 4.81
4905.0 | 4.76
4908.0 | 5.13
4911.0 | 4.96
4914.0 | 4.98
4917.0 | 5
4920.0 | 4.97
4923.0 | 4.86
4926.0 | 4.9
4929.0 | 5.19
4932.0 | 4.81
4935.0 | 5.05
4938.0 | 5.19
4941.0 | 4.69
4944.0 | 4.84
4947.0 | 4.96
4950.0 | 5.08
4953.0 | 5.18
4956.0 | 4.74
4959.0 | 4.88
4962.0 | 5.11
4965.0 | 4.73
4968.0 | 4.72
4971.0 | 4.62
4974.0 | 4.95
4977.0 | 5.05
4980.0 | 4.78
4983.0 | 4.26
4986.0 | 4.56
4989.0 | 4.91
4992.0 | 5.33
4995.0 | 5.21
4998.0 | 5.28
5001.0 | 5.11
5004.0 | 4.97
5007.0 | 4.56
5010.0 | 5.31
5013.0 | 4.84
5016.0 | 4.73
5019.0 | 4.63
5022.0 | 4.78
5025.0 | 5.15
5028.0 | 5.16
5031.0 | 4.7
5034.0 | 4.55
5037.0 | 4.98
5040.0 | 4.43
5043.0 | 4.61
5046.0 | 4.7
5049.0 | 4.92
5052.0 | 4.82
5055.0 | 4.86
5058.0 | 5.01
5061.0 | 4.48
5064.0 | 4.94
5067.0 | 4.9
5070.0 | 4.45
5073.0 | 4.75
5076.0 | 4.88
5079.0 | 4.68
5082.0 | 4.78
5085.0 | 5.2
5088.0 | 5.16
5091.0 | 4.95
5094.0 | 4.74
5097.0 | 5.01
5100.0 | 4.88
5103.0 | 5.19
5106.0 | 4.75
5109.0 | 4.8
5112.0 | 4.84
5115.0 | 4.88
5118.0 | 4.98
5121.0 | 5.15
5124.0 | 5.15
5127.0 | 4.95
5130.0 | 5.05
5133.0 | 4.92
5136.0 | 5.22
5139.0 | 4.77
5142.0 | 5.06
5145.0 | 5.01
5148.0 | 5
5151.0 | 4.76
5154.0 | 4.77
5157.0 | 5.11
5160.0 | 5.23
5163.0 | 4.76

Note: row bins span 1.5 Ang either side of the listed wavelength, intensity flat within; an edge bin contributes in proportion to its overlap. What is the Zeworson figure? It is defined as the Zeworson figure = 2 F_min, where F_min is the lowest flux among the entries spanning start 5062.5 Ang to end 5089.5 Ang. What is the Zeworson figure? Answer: 8.9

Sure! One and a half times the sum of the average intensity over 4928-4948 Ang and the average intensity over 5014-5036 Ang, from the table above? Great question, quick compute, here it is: 14.7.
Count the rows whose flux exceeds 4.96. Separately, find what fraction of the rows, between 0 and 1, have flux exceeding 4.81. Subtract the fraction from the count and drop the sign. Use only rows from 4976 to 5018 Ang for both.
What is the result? 6.4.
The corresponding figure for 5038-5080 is 0.5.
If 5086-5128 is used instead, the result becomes 5.2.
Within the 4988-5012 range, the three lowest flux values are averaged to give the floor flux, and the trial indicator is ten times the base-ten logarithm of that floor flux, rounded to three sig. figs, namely 6.82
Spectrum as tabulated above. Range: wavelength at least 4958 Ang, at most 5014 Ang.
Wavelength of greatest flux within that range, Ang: 4992.0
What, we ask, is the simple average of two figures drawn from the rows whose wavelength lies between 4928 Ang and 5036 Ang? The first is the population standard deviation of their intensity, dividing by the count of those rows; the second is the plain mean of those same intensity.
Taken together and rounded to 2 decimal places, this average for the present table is 2.58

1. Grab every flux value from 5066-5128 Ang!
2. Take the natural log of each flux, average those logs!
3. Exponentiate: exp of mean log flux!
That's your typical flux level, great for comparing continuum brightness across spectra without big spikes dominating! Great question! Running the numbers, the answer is 4.90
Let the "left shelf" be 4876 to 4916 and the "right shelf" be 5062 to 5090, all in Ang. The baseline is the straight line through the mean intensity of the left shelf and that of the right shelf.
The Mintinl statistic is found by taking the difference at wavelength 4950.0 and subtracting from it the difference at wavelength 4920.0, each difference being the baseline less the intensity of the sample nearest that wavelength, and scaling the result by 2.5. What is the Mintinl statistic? -0.3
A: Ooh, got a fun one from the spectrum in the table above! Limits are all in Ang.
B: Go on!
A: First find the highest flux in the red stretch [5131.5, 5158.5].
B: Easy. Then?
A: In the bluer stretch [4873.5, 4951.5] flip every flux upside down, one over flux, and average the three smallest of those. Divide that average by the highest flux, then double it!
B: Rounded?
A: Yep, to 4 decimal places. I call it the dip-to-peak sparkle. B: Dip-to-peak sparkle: 0.0734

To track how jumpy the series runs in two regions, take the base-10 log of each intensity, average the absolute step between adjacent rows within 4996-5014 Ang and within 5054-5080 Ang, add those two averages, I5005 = 0.0600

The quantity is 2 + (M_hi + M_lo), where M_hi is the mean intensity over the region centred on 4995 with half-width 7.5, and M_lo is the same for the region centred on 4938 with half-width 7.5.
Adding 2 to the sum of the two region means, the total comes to 12.1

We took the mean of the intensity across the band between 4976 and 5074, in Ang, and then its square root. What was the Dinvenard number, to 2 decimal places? 2.20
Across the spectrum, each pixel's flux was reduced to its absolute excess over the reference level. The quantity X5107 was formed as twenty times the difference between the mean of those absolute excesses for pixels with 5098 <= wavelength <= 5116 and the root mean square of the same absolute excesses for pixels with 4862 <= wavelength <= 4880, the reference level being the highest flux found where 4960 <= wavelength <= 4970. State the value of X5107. -6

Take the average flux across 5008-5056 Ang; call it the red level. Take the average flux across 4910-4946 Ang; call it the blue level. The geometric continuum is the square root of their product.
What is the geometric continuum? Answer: 4.89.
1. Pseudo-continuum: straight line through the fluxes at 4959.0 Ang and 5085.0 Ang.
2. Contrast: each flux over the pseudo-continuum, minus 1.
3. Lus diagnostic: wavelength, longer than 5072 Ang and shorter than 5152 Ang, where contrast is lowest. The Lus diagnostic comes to 5151.0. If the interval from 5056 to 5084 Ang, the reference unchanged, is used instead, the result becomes 5070.0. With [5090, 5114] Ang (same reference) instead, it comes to 5106.0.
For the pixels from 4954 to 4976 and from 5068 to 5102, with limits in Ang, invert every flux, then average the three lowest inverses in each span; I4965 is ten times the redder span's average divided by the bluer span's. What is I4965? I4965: 9.7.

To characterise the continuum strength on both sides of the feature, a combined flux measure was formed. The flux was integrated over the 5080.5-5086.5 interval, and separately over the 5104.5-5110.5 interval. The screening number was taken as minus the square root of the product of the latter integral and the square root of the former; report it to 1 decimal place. -12.5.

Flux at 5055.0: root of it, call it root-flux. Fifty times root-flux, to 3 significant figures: 110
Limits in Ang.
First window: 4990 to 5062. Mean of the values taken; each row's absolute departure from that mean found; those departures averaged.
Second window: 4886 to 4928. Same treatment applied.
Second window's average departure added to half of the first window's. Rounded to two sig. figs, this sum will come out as 0.21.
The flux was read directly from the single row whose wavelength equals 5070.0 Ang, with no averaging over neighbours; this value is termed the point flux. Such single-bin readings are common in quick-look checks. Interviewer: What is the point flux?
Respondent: 4.45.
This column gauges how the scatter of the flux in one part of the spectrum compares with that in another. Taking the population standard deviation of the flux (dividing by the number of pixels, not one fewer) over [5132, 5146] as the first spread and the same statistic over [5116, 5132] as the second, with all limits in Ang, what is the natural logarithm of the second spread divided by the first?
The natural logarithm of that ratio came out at -0.6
